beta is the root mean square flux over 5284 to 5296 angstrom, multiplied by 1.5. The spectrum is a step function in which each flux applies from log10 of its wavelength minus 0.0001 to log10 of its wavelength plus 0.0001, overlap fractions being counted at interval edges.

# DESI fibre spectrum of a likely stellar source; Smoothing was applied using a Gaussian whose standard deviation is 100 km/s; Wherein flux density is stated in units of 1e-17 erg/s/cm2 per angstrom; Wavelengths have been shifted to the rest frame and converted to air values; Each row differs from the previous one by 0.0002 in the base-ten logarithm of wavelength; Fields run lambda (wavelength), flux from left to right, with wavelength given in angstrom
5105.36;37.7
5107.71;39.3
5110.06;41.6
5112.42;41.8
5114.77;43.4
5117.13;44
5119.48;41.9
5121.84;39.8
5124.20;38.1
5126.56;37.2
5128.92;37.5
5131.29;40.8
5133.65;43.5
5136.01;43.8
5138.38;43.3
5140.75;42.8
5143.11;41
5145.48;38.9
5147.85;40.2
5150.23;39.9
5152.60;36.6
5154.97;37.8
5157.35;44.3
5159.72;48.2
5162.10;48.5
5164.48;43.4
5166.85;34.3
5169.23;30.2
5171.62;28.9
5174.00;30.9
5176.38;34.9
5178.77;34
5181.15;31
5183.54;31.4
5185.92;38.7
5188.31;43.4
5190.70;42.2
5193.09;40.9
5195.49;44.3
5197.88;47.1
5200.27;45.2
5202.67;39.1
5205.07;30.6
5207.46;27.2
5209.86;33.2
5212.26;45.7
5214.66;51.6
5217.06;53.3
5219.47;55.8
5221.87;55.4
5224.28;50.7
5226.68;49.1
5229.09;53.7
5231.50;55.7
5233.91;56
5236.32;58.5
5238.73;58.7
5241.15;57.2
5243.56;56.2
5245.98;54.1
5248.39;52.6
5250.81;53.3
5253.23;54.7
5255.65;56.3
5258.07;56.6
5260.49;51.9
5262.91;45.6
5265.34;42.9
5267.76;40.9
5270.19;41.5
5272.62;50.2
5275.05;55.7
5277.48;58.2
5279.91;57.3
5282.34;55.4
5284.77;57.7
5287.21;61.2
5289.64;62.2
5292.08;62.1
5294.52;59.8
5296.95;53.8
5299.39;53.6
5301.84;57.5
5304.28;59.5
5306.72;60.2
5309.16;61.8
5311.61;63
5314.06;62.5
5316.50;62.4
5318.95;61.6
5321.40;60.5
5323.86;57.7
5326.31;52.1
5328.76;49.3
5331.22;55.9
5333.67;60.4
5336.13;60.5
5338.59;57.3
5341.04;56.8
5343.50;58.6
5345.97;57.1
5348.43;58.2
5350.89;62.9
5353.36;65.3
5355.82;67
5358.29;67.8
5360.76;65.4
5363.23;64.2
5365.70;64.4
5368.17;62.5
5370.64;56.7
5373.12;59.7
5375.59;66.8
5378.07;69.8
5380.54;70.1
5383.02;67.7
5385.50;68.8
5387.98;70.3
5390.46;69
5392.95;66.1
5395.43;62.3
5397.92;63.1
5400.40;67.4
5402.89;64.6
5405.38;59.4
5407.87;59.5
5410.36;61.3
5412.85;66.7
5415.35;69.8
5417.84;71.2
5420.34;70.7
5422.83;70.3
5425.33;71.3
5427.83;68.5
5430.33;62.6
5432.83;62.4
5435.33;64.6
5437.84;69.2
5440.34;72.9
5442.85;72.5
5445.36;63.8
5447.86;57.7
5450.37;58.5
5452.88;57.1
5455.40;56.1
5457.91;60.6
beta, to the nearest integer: 91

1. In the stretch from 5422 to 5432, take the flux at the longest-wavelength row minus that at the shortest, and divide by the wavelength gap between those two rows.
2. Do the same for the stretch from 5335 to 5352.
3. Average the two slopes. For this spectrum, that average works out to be -0.4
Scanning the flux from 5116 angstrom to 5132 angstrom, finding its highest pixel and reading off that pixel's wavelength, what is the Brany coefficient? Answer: 5117.13 angstrom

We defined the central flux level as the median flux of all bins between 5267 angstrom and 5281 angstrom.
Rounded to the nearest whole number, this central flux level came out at 53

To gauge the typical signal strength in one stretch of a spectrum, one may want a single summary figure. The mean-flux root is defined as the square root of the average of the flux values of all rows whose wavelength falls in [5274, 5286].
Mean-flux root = 7.54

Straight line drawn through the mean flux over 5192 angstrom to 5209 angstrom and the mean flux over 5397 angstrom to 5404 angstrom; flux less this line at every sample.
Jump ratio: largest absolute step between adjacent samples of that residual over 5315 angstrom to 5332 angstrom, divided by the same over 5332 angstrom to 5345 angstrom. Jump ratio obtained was 1.8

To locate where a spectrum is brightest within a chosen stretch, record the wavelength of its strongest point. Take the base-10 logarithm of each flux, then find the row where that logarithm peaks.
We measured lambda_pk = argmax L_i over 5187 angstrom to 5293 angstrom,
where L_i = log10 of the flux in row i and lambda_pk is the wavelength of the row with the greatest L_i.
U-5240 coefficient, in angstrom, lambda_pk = 5289.64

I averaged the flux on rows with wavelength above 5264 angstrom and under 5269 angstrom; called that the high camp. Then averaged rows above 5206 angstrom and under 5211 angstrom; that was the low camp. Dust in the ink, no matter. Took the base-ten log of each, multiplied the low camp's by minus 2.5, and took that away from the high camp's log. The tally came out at 5.32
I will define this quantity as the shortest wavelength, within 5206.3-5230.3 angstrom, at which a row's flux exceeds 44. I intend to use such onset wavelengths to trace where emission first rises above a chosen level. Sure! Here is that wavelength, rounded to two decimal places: 5212.26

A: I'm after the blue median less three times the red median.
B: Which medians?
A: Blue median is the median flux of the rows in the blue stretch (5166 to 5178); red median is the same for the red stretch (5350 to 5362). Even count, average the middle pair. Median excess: -165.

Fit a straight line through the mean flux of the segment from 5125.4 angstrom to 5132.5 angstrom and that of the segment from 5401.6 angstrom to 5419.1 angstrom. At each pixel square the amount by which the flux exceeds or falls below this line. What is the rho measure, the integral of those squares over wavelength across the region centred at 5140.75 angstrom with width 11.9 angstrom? 118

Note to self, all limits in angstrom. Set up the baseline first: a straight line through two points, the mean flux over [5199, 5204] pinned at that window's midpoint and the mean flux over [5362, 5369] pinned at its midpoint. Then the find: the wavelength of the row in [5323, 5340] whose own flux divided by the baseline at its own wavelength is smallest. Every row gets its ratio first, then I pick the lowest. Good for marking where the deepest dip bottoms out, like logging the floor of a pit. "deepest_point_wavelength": 5328.76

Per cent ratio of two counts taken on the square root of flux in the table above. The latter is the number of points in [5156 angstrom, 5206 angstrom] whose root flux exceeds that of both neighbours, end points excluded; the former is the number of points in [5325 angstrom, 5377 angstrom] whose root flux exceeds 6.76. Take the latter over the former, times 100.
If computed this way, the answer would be 19.0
